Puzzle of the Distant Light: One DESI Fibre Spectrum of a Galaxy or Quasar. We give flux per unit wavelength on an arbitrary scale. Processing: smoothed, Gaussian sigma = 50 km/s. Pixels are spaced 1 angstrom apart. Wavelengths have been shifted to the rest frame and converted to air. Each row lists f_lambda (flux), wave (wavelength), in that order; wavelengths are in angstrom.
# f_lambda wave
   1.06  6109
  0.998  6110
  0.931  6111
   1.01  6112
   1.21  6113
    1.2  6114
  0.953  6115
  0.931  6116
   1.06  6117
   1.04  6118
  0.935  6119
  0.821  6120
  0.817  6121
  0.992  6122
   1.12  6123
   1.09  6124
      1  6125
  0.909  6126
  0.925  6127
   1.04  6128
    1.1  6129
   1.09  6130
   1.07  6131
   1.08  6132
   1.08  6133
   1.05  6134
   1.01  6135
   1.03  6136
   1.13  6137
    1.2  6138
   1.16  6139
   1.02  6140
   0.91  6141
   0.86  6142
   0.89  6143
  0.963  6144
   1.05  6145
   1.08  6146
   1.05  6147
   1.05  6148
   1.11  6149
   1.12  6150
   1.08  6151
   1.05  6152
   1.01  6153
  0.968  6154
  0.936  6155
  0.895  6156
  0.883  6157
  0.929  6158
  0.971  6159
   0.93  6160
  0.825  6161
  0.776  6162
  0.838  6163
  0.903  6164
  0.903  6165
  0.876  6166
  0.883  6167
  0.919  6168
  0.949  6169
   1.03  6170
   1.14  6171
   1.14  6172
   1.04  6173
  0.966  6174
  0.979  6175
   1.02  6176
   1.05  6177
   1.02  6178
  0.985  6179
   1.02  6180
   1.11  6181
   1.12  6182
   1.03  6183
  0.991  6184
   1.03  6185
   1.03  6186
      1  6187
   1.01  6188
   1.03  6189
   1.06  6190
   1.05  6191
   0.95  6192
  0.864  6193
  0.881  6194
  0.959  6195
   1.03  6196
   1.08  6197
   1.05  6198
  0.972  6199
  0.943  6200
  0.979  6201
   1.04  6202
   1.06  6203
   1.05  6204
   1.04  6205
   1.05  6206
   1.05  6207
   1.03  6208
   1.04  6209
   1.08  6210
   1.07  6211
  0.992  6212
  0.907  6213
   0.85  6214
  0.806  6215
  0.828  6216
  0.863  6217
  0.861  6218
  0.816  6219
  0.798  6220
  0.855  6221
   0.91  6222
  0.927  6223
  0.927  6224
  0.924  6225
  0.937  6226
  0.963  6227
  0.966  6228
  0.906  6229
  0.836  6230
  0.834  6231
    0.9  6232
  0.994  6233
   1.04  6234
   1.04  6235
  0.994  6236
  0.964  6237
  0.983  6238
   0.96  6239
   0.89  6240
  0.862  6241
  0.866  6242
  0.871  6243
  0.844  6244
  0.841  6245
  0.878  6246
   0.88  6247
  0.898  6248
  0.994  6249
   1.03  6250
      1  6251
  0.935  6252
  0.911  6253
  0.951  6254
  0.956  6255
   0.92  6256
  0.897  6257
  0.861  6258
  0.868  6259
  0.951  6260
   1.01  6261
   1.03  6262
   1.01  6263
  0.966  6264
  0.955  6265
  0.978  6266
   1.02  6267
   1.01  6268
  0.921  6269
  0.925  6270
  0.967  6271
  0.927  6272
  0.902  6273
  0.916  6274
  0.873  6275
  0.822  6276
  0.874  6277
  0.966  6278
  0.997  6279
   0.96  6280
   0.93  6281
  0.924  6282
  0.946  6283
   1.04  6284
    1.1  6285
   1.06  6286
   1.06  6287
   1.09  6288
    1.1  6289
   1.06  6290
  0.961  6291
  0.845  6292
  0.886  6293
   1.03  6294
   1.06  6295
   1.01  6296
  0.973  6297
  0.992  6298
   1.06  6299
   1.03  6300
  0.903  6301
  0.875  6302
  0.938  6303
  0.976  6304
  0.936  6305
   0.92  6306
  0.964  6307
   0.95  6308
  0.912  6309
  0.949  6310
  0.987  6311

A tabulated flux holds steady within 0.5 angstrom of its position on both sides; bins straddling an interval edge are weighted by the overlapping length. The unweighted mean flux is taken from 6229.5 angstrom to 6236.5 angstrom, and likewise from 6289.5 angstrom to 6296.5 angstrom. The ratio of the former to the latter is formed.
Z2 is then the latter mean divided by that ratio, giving 1.01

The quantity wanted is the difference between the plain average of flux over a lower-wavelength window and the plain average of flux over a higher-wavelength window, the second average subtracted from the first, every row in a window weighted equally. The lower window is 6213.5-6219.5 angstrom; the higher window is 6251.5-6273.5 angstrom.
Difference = -0.11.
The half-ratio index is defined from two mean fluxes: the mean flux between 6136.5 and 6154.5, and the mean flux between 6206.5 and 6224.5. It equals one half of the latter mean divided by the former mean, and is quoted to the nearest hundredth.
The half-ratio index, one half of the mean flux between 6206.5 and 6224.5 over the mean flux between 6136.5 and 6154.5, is 0.44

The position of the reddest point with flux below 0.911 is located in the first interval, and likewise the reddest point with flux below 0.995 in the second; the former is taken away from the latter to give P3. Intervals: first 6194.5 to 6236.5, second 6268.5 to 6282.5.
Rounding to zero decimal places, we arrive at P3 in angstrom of 50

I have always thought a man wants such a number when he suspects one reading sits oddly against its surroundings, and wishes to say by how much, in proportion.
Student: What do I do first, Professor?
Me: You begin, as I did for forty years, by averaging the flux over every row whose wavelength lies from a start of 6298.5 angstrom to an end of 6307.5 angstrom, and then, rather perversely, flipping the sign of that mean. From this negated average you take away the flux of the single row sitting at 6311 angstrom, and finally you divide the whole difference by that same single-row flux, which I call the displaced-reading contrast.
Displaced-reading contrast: -1.97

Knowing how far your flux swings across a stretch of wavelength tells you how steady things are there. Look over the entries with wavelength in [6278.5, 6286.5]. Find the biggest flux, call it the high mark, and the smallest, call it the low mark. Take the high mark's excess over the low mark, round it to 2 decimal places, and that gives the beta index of 0.18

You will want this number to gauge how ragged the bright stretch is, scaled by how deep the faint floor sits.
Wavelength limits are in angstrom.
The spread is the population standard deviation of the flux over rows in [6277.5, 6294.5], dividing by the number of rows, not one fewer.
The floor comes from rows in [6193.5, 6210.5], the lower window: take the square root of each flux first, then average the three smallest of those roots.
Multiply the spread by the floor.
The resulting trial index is 0.072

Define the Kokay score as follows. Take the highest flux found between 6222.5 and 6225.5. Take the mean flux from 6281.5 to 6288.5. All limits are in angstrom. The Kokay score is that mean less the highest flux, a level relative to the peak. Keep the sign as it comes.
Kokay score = 0.10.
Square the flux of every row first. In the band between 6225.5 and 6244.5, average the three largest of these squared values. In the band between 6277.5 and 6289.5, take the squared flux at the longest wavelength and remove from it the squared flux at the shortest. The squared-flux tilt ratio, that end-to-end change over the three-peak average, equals 0.26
